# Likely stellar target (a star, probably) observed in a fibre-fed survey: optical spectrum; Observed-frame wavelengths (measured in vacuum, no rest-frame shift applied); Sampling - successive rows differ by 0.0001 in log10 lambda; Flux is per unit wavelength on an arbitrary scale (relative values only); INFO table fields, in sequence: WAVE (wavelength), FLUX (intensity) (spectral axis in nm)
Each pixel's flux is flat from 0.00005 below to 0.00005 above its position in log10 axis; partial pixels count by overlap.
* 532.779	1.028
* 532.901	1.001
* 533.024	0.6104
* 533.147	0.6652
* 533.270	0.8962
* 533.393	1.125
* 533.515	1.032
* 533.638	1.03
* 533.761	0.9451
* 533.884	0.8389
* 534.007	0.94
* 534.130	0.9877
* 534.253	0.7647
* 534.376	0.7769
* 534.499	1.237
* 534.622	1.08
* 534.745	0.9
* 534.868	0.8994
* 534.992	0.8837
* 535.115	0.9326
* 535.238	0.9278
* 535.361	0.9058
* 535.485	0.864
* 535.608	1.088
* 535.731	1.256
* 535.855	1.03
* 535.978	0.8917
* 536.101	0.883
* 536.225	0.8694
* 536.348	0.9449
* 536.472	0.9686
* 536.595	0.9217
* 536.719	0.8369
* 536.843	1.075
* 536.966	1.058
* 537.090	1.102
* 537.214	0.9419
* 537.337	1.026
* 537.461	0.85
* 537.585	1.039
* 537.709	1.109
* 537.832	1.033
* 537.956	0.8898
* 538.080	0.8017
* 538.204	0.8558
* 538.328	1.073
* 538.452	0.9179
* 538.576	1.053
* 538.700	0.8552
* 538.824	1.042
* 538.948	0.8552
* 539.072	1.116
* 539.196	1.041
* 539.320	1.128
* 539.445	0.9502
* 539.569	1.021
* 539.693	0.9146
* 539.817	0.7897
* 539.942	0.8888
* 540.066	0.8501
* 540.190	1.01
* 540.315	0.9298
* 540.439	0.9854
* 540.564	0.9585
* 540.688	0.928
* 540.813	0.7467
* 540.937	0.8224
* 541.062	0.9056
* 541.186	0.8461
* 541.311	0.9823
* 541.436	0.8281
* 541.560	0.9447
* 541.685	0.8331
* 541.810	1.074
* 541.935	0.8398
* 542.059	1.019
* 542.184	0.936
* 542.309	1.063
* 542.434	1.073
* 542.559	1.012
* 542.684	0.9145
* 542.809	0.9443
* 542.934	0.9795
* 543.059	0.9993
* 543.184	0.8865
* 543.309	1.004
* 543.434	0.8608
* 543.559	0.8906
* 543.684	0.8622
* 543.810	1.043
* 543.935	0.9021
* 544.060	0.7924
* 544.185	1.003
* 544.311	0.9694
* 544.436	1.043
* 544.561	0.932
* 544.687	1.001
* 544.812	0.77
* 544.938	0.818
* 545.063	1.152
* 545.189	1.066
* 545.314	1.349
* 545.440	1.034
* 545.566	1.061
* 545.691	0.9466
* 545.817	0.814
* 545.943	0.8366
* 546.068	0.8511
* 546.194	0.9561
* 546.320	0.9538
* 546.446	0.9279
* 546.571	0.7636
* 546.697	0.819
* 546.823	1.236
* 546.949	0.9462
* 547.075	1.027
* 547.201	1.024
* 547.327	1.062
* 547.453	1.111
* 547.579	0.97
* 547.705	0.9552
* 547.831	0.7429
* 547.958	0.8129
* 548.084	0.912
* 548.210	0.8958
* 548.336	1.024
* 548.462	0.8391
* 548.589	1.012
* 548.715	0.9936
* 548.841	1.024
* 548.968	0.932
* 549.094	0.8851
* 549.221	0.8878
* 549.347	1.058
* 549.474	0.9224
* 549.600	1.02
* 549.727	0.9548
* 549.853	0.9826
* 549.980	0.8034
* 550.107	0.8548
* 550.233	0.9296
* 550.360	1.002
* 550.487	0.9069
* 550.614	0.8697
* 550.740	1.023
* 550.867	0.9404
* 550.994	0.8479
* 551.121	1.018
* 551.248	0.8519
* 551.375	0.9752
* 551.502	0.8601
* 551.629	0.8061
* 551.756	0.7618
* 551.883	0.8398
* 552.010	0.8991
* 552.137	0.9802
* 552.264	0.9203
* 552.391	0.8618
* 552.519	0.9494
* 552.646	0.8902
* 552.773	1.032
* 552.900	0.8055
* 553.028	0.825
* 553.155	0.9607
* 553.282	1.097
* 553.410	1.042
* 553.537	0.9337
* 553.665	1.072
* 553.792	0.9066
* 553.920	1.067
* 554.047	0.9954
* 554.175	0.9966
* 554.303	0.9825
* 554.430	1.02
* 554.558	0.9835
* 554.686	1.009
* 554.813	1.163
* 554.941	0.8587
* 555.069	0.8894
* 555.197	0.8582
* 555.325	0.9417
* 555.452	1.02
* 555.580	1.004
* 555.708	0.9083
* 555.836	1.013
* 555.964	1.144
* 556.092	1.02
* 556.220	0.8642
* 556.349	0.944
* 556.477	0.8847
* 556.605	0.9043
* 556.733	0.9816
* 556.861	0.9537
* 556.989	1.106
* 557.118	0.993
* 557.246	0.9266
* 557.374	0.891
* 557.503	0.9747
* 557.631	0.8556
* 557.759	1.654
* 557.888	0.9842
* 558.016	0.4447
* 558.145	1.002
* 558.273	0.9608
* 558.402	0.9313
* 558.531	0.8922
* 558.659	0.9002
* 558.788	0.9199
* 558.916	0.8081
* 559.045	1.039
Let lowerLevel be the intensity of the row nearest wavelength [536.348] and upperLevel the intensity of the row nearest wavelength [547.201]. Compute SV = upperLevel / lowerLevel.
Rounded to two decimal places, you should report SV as 1.08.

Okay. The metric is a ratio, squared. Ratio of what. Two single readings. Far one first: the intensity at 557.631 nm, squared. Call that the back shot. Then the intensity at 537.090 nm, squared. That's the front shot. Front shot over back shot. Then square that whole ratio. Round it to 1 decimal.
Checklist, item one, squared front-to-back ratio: 2.8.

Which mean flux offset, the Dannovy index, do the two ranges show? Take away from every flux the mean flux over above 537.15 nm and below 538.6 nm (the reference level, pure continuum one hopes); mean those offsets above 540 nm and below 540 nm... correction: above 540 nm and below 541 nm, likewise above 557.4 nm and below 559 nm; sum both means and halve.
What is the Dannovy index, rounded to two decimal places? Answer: -0.04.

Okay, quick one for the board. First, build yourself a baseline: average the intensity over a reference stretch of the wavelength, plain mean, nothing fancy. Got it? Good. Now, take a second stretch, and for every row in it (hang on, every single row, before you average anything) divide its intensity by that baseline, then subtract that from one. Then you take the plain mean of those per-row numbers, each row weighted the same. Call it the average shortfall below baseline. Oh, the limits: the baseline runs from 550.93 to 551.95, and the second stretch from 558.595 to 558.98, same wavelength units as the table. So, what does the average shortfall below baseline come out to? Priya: -0.007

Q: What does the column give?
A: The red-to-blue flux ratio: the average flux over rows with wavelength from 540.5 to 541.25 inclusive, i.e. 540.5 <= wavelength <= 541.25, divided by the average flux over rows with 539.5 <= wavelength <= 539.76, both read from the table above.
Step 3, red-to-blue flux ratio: 0.90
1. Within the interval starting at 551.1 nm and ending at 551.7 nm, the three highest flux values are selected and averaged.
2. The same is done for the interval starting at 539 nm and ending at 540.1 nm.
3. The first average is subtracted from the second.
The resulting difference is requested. 0.14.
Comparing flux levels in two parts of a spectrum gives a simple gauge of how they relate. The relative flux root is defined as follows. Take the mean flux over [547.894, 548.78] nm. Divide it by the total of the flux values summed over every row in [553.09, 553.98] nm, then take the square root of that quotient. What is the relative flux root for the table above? 0.362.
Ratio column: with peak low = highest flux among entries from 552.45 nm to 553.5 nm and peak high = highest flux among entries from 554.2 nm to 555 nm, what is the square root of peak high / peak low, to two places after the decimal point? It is 1.03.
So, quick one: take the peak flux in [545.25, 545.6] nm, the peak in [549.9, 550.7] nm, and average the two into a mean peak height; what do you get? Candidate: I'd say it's 1.18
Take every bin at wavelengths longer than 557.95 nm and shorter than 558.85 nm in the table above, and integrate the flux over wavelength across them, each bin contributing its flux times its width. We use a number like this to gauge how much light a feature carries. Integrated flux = 0.778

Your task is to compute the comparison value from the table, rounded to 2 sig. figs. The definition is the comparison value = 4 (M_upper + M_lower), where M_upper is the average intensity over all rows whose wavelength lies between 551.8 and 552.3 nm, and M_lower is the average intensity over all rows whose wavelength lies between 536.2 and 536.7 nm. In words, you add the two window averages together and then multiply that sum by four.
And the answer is 7.3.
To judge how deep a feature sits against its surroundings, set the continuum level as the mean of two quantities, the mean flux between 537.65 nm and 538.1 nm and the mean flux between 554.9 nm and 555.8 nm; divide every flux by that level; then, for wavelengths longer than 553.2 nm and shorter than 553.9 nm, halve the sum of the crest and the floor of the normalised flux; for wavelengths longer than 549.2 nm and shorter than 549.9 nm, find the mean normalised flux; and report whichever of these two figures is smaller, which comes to 1.03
